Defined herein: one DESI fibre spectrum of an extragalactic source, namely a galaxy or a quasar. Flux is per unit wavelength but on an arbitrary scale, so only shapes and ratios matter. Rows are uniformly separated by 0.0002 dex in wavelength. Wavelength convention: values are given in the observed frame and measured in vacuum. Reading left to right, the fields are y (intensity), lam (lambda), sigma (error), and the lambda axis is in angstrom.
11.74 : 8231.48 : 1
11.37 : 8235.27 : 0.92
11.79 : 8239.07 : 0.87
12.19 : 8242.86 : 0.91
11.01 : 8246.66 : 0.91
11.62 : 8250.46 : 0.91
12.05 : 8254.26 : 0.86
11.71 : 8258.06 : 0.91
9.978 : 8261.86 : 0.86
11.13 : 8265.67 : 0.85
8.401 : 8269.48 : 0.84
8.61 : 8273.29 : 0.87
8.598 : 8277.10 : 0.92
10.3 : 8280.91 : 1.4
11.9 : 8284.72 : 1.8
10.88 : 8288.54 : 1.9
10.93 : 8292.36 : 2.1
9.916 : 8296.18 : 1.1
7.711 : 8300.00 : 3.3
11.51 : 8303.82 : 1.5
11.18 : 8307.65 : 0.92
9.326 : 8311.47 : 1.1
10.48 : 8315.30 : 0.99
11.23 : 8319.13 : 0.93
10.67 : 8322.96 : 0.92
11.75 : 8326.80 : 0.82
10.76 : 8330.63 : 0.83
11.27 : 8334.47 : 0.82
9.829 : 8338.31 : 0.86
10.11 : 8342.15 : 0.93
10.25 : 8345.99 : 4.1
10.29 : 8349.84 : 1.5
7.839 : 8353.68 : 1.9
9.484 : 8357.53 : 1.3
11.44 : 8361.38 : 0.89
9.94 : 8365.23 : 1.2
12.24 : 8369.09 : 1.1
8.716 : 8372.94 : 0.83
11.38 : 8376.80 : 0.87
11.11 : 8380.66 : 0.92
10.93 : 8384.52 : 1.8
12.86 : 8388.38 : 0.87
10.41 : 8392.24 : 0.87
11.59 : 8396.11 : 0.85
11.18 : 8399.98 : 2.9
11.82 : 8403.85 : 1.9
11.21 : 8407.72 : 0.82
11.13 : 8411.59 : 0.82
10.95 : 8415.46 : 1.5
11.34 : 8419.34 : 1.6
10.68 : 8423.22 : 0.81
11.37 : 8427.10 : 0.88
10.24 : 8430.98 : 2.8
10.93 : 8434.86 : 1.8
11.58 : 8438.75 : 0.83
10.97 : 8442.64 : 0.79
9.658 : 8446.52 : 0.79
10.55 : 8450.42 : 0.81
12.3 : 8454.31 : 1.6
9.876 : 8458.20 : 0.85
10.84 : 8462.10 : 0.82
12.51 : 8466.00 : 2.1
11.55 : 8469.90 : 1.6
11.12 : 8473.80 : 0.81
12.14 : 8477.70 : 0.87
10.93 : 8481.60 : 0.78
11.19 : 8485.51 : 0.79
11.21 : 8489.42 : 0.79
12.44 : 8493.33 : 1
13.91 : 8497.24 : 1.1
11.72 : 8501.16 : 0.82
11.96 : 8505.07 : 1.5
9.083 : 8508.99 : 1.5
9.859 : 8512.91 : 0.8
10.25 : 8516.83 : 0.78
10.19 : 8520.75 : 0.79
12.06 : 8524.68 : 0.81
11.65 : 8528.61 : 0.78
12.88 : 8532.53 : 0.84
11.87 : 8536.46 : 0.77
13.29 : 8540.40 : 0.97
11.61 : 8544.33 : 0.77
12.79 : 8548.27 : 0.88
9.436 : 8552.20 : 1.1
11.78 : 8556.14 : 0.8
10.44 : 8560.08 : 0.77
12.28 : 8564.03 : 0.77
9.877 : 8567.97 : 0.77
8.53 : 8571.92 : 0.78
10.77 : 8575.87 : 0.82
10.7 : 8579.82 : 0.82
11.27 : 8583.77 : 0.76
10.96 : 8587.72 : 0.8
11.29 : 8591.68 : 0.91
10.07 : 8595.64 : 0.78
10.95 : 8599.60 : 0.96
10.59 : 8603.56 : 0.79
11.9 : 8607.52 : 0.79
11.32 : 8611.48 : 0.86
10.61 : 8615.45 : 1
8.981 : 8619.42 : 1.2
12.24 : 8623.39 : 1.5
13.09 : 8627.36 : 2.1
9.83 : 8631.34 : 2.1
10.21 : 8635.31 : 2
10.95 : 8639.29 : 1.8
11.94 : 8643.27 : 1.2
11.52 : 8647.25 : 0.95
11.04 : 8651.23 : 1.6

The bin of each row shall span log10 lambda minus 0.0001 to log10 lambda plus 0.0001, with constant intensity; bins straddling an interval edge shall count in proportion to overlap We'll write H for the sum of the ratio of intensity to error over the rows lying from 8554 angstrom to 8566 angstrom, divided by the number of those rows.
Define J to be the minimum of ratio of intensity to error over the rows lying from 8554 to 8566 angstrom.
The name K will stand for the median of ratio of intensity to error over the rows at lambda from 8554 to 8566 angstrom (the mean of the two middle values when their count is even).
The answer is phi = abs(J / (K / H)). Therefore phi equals 13.6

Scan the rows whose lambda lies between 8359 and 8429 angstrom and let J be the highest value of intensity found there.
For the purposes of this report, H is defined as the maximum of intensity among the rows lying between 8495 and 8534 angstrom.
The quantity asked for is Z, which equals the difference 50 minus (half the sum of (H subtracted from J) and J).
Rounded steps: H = 13.91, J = 12.86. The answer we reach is 44.1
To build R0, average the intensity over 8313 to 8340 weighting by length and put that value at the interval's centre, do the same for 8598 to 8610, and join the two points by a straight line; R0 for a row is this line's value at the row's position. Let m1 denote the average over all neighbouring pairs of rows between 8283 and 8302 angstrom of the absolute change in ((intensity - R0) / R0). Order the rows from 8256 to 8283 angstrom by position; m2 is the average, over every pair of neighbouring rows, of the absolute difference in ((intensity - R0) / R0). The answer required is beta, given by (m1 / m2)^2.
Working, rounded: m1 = 0.10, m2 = 0.12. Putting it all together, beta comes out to 0.7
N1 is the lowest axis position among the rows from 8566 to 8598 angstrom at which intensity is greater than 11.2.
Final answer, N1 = 8583.77 angstrom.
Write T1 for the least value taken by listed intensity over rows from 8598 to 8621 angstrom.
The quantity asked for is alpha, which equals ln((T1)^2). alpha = 4.39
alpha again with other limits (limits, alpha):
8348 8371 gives 4.12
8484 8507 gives 4.83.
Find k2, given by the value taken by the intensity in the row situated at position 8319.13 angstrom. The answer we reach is 11.23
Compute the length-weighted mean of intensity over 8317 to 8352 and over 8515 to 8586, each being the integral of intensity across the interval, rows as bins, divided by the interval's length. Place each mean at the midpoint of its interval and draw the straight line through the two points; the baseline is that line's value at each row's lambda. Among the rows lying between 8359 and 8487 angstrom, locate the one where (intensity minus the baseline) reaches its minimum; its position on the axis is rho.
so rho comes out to 8372.94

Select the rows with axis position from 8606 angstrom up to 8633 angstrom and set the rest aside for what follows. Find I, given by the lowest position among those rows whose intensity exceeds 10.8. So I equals 8607.52 angstrom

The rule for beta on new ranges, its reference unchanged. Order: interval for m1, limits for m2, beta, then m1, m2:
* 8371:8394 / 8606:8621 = 2.5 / 0.14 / 0.09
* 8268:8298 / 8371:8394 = 0.3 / 0.07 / 0.14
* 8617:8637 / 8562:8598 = 3.3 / 0.17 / 0.10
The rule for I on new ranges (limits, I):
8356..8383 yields 8361.38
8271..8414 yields 8284.72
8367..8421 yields 8369.09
